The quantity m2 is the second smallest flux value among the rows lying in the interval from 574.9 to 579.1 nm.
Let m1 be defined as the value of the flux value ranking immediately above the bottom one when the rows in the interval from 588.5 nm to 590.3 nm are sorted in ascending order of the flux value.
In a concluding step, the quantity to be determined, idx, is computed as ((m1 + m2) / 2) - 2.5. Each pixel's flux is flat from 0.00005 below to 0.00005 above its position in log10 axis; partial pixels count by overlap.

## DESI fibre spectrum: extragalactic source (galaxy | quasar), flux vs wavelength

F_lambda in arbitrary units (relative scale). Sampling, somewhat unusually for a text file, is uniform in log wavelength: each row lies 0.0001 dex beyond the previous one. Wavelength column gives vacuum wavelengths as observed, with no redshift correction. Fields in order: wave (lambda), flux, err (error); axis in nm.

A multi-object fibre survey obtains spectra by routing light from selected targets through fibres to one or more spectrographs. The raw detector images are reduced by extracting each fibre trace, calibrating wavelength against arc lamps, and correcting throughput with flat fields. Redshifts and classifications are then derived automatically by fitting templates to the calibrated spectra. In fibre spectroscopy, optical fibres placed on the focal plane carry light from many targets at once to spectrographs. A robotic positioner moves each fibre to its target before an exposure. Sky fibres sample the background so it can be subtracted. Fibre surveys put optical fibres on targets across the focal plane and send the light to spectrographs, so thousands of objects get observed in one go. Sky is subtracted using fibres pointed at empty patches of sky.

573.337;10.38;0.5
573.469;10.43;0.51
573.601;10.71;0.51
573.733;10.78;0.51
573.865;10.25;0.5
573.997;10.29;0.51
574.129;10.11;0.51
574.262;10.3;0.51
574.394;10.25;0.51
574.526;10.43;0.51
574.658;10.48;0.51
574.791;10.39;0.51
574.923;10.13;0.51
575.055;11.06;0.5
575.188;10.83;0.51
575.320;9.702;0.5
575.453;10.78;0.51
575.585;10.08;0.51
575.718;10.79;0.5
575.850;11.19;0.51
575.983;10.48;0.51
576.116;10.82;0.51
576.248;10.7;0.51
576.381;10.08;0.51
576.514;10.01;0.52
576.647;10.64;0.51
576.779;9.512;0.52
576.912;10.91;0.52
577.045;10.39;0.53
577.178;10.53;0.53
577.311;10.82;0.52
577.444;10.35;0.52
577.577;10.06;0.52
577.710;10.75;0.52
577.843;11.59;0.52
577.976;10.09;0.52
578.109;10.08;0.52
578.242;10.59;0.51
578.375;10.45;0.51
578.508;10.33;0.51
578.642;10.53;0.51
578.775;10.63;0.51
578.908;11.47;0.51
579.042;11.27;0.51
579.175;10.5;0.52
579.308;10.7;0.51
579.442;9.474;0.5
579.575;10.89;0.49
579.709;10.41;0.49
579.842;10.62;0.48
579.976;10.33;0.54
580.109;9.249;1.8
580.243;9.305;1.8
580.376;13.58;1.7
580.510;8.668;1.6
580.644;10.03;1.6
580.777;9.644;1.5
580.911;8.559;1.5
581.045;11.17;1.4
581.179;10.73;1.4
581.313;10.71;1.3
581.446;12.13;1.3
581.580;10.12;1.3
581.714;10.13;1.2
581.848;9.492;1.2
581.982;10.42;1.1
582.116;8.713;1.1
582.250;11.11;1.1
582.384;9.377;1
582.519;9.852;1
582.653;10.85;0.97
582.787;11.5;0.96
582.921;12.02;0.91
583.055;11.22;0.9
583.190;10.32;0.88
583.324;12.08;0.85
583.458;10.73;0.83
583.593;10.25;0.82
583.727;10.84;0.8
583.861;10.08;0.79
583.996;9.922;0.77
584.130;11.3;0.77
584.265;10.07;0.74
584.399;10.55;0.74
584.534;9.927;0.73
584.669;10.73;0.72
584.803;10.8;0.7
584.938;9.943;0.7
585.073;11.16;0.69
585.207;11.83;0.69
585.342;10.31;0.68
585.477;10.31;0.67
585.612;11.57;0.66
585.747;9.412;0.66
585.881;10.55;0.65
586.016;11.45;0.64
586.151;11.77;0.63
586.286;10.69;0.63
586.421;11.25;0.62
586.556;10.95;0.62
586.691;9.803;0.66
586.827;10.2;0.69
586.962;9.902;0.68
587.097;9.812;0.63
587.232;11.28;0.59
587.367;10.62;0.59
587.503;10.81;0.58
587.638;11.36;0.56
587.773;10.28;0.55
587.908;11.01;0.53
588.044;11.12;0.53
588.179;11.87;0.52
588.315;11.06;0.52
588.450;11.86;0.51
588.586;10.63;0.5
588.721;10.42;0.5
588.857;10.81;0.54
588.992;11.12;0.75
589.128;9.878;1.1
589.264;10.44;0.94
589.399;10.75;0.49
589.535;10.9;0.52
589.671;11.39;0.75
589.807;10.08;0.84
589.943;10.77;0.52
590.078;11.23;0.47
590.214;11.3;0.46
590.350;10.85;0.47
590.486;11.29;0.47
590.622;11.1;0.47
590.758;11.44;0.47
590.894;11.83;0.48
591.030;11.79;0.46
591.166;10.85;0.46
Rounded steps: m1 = 10.08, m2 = 9.702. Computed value 7.4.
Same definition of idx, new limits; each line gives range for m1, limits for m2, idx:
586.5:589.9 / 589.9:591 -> 7.8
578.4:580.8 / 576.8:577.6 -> 7.3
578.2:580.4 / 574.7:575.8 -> 7.2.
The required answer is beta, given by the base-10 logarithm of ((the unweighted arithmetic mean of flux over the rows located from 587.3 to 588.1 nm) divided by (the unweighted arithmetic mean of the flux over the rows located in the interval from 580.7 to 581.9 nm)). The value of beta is 0.02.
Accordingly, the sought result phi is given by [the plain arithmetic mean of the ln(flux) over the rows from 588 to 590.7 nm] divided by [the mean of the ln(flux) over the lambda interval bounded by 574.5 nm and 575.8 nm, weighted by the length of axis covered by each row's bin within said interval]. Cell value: 1.018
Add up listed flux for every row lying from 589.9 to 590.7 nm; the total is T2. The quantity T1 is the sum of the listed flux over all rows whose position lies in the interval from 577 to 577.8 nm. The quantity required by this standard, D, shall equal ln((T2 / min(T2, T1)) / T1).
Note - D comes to -4.09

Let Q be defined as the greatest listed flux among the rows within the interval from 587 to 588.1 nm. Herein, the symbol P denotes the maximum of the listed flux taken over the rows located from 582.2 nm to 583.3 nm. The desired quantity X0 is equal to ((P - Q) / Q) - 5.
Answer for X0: -4.94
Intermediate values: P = 12.02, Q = 11.36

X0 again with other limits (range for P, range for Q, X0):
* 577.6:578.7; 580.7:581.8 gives -5.04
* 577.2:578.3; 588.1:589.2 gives -5.02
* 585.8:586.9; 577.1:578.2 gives -4.98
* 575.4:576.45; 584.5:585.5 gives -5.05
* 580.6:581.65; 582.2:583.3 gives -4.99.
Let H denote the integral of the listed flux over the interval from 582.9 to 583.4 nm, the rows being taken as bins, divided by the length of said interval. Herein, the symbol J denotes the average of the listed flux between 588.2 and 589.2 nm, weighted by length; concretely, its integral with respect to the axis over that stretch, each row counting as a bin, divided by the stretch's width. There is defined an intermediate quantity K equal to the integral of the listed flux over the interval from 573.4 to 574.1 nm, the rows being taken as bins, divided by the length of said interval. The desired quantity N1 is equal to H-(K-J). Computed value 11.7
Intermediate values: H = 11.3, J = 10.9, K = 10.5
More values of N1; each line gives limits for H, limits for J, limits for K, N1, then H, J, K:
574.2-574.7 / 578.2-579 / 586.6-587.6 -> 10.7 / 10.4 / 10.7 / 10.4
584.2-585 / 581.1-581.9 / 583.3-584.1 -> 10.3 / 10.3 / 10.6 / 10.6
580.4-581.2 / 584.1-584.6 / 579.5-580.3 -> 10.2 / 9.9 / 10.4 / 10.1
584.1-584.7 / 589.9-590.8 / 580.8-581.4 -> 11.3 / 10.4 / 11.1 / 10.3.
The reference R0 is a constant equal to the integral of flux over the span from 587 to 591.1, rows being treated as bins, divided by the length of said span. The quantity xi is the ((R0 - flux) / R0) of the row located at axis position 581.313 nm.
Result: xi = 0.023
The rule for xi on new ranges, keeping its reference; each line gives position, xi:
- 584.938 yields 0.093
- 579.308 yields 0.024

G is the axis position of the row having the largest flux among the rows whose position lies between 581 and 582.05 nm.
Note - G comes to 581.446 nm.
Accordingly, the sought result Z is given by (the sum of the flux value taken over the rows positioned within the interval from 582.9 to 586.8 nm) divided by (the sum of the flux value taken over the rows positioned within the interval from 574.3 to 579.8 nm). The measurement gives 0.72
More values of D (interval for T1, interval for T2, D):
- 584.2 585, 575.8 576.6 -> -4.11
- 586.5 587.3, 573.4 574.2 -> -4.12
